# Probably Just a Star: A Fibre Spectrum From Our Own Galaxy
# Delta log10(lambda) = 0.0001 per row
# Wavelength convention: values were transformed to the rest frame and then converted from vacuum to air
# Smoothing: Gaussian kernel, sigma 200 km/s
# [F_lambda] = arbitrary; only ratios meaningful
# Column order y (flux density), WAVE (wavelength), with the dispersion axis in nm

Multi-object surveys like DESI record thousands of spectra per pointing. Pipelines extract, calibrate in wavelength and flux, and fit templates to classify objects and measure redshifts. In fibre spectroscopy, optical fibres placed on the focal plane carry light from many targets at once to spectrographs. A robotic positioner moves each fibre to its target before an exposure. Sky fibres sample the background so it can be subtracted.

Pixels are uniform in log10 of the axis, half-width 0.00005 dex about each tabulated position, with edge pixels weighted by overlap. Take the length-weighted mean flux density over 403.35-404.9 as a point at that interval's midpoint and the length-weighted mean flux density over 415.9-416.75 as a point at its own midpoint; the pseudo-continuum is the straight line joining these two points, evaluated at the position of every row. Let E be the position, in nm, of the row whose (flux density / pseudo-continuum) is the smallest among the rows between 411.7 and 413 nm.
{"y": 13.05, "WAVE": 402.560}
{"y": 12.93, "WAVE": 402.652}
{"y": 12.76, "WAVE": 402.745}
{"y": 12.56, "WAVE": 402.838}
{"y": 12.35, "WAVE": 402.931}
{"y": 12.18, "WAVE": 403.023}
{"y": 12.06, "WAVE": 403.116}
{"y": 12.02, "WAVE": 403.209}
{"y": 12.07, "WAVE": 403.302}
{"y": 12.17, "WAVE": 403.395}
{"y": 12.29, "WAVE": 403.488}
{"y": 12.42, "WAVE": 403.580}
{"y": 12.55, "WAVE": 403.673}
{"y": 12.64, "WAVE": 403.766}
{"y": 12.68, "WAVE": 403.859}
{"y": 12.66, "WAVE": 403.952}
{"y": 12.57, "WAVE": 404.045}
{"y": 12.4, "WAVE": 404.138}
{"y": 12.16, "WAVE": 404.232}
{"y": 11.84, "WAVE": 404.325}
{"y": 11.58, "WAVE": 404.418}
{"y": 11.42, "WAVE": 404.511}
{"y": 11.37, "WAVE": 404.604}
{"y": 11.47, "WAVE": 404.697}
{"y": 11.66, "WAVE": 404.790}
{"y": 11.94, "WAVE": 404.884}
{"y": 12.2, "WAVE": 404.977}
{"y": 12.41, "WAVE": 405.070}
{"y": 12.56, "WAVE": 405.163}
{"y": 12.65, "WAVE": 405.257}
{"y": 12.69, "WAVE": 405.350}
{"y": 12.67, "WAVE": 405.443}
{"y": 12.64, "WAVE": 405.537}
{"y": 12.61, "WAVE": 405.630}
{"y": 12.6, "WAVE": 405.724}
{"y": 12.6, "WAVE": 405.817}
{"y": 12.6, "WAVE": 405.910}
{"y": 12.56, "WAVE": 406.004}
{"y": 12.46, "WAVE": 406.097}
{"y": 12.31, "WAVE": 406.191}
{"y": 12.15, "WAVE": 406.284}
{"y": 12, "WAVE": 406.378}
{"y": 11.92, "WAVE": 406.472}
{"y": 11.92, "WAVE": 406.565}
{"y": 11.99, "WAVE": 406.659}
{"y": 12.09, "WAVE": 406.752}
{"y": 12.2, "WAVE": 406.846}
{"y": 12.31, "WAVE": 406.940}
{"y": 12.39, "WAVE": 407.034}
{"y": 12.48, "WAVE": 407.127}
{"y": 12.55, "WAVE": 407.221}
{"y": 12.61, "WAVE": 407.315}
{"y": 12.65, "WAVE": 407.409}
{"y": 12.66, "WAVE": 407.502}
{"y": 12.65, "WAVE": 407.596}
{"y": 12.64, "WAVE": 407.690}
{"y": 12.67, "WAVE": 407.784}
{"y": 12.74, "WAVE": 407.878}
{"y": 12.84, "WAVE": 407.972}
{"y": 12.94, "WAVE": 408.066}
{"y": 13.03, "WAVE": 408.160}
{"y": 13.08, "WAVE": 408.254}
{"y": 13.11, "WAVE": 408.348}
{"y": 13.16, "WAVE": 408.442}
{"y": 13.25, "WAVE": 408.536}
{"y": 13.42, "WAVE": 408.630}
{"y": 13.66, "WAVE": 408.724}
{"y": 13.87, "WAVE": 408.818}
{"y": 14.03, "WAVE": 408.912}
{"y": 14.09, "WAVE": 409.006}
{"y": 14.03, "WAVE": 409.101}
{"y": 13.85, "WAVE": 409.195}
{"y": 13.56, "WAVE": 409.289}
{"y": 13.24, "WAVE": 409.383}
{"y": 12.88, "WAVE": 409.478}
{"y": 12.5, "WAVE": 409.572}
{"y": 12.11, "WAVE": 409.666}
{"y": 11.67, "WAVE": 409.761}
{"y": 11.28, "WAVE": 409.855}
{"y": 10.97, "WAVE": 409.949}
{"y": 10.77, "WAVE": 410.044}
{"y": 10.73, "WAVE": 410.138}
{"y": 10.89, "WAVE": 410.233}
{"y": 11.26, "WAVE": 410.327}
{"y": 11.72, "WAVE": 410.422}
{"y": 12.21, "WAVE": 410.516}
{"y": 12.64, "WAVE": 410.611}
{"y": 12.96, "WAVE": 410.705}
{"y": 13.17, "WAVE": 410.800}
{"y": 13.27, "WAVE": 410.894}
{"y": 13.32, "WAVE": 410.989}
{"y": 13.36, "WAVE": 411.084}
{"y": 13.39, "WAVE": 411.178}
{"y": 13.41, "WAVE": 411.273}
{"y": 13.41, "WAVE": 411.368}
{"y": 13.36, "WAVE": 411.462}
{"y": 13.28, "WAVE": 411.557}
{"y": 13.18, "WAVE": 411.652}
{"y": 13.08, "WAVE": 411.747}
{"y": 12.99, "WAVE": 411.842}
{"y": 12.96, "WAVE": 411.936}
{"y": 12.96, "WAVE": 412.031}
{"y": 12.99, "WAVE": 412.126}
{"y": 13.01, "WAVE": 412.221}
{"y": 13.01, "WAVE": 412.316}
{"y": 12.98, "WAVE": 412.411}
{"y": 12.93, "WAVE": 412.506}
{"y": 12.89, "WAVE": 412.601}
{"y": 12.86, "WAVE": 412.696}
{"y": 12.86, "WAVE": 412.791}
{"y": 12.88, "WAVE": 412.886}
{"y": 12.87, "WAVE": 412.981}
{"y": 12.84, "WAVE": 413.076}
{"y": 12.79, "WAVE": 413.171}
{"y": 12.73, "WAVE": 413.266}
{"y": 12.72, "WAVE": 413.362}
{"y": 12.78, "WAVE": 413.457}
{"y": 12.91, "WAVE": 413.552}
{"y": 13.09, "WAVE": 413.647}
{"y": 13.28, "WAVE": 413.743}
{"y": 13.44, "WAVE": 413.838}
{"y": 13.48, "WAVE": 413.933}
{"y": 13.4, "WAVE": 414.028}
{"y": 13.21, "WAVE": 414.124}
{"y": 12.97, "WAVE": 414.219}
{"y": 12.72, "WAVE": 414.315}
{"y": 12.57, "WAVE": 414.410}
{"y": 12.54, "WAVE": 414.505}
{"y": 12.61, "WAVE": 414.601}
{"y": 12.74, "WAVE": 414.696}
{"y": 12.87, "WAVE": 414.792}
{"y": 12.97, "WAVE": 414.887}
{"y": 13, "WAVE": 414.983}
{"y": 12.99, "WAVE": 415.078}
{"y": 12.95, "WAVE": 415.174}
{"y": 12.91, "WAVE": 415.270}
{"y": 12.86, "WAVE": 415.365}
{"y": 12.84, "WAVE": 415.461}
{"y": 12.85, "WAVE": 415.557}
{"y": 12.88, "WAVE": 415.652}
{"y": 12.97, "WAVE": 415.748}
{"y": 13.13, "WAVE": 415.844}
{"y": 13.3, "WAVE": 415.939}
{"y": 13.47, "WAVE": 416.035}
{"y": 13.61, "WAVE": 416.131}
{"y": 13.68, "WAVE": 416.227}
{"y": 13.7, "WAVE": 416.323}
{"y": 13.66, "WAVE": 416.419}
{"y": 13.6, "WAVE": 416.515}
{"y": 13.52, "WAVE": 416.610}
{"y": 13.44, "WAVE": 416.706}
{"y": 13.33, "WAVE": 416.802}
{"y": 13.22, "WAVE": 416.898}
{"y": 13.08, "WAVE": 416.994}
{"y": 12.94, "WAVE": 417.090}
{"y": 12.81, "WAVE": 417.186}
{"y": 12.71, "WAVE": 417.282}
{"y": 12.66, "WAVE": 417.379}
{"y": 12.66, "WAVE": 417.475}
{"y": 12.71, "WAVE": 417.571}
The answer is 412.981 nm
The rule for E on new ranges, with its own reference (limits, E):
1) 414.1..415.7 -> 414.505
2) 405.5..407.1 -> 406.565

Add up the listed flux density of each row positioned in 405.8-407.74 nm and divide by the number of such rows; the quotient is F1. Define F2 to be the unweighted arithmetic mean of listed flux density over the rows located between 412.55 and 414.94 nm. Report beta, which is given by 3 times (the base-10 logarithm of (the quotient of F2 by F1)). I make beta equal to 0.06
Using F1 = 12.4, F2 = 12.9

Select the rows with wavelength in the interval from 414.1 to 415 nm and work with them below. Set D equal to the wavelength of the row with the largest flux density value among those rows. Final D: 414.124 nm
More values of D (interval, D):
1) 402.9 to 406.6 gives 405.350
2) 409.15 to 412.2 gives 409.195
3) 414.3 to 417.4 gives 416.323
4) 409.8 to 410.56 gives 410.516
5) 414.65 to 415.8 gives 414.983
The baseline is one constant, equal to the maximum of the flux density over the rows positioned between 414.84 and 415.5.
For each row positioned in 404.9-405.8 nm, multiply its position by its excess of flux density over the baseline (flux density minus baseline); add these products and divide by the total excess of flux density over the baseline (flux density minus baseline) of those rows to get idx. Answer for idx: 405.29 nm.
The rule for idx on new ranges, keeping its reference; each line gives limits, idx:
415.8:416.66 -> 416.29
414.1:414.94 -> 414.57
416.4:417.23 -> 416.56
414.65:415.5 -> 415.06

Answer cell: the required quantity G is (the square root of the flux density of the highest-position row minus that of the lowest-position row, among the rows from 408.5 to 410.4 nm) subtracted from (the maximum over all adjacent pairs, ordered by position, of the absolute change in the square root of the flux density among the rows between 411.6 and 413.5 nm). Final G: 0.298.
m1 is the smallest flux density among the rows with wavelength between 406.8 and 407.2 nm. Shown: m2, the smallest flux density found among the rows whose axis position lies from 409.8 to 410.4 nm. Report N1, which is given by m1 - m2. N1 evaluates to 1.5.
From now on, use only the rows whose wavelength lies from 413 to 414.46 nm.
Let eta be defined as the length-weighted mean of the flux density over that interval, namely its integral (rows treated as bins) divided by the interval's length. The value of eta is 13.0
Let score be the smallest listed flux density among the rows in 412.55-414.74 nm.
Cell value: 12.54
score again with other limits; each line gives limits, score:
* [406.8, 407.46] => 12.2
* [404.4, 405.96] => 11.37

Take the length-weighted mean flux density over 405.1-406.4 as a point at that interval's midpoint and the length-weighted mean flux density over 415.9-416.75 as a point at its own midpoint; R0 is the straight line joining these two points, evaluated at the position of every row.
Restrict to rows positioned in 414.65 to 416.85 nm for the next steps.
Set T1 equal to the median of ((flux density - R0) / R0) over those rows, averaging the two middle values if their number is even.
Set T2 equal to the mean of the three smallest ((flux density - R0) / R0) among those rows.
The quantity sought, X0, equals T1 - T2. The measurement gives 0.016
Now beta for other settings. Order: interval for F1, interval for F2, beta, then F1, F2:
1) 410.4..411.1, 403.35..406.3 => -0.06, 12.8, 12.3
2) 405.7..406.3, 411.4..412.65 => 0.06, 12.5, 13.0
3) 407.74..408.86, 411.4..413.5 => -0.02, 13.1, 13.0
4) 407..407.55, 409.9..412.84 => 0.01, 12.6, 12.7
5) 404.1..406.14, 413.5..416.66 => 0.09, 12.2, 13.1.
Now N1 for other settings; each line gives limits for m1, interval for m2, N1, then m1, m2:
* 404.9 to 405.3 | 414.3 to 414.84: -0.3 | 12.2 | 12.54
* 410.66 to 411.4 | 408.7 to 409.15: -0.7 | 12.96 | 13.66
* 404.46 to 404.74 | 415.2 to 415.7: -1.5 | 11.37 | 12.84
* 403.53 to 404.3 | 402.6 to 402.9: -0.4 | 12.16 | 12.56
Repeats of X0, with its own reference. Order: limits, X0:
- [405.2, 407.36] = 0.043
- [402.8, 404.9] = 0.070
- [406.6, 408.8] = 0.039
